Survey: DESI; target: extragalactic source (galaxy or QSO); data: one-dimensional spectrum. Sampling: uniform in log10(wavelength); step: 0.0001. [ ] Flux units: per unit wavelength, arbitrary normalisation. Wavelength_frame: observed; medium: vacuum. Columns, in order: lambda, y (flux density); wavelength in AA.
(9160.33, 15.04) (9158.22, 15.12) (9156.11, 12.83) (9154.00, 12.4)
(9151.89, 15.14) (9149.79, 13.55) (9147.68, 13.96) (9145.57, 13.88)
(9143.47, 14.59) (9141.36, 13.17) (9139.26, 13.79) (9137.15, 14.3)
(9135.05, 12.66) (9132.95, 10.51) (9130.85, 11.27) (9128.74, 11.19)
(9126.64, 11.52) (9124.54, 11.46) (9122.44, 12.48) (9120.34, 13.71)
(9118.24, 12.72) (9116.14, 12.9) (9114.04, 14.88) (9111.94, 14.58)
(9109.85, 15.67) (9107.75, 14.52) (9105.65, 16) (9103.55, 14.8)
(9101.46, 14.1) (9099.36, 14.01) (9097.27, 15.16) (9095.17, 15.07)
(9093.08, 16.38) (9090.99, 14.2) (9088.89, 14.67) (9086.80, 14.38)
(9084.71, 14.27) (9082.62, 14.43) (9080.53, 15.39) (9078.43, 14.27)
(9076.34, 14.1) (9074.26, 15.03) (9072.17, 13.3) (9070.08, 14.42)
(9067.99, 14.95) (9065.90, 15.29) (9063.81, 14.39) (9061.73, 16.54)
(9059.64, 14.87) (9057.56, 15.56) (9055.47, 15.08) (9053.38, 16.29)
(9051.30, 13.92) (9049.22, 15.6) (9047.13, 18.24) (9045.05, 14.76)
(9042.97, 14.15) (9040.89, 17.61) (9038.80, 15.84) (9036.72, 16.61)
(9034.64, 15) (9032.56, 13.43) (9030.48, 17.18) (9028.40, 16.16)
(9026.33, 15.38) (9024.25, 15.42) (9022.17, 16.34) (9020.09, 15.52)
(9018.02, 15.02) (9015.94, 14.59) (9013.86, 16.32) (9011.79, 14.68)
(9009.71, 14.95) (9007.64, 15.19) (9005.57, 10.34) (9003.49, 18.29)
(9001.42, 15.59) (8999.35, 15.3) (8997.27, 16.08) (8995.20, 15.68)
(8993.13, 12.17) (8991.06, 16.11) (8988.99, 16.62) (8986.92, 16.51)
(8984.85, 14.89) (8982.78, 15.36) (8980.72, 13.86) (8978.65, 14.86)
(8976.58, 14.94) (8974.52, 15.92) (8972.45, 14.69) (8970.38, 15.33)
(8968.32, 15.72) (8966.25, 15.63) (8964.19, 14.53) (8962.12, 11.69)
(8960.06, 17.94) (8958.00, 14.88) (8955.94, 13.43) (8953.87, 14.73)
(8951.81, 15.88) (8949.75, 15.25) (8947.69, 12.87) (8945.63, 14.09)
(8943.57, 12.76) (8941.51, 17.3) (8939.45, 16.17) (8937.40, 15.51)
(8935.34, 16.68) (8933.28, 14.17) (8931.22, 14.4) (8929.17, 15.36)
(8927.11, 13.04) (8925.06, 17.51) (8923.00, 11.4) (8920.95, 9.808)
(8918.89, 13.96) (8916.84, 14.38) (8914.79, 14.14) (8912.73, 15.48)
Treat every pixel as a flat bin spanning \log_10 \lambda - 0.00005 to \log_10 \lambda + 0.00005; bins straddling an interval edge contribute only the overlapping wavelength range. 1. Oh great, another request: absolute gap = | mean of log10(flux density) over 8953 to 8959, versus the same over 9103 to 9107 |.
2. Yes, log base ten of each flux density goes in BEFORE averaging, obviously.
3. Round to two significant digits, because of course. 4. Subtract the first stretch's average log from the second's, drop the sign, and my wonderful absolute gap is 0.031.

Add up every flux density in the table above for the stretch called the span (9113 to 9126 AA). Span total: 78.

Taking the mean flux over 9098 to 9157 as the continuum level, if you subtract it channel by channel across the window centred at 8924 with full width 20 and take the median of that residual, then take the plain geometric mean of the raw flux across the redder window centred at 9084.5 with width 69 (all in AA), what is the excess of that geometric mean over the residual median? 14.0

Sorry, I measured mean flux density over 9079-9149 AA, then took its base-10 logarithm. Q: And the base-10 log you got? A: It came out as 1.14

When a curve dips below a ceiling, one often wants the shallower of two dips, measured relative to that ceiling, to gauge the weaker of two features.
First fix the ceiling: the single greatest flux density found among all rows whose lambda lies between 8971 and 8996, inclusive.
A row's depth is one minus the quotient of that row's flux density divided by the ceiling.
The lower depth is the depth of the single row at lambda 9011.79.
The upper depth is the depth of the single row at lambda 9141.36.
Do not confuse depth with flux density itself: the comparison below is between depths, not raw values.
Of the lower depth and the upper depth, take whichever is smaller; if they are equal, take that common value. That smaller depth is 0.12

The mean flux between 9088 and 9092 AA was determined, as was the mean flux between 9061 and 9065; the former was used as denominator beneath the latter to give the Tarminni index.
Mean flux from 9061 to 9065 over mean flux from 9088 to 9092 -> 1.07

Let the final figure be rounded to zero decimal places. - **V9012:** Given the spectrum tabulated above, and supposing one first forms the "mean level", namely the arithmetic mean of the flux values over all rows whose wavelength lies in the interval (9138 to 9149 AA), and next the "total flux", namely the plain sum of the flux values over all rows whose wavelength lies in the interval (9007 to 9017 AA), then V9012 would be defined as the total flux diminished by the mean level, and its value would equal 62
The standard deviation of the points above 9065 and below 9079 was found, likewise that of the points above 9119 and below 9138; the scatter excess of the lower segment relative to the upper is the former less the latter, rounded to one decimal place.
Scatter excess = -0.6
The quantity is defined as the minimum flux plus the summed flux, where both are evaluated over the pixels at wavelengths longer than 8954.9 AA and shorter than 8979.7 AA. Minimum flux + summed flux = 191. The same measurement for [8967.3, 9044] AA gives 578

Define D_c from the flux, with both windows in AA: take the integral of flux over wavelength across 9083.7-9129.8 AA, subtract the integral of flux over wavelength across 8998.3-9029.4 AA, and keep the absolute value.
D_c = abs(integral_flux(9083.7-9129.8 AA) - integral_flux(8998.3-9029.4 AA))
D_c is 172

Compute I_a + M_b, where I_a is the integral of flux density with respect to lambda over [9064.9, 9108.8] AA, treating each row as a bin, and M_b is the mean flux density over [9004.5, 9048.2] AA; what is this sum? 661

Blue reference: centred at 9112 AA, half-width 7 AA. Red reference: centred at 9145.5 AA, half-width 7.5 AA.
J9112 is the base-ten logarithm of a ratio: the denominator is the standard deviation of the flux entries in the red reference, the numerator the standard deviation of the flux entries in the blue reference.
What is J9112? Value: 0.28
